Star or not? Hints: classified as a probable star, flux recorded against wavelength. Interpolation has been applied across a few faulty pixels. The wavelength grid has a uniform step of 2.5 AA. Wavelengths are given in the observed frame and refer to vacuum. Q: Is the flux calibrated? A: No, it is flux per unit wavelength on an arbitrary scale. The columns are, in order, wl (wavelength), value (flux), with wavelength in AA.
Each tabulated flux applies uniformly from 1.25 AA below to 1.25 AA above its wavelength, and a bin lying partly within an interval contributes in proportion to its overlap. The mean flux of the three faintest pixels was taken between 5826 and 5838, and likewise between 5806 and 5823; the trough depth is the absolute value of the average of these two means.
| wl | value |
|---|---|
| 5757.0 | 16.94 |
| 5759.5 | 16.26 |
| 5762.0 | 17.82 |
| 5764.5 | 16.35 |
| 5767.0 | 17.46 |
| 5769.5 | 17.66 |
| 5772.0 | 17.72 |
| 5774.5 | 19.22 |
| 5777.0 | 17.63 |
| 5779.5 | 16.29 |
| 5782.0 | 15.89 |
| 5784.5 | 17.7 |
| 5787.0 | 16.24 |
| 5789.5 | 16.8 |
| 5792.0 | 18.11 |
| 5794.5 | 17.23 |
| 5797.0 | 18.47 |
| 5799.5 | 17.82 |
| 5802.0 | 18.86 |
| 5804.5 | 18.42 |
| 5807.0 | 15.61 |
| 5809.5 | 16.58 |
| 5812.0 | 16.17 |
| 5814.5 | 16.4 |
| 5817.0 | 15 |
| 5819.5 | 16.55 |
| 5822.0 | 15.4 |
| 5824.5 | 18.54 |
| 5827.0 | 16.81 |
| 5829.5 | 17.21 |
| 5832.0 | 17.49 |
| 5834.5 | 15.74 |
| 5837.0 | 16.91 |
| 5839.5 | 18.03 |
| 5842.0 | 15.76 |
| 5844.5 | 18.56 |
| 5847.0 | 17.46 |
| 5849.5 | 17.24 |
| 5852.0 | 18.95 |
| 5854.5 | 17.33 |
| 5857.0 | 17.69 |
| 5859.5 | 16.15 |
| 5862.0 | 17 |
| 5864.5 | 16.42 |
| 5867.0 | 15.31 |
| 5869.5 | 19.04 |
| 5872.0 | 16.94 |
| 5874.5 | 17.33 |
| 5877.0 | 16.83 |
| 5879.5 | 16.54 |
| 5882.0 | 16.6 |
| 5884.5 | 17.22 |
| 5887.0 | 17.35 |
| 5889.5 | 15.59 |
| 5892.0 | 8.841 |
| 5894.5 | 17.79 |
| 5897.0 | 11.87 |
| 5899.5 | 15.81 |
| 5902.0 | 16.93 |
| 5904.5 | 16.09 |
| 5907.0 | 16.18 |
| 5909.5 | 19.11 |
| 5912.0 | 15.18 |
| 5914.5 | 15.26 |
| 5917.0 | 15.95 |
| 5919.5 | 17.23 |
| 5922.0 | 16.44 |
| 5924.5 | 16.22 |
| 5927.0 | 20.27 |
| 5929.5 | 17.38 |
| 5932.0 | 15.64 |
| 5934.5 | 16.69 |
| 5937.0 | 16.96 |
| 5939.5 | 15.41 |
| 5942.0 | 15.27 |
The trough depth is 15.9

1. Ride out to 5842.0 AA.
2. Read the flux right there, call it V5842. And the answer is 15.76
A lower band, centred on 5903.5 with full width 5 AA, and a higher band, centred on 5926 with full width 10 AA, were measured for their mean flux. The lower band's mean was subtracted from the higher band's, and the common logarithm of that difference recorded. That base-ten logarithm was 0.0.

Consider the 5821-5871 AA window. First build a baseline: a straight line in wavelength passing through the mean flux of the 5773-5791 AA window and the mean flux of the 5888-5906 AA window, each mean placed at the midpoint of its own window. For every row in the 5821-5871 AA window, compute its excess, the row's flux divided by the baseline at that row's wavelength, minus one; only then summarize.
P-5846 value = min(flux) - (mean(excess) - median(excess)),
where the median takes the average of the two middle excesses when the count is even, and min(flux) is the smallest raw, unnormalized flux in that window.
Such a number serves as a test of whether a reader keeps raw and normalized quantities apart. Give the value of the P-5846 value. 15.3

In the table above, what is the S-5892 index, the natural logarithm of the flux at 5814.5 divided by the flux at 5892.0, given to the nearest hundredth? 0.62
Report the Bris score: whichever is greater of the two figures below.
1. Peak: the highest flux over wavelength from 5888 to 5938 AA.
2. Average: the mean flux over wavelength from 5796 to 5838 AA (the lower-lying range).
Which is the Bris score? 20.3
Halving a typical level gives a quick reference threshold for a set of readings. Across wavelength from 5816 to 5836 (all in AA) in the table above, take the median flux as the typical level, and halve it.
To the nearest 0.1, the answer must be 8.3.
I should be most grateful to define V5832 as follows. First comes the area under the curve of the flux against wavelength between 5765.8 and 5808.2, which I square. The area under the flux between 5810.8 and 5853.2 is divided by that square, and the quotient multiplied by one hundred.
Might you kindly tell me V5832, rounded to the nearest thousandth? 0.131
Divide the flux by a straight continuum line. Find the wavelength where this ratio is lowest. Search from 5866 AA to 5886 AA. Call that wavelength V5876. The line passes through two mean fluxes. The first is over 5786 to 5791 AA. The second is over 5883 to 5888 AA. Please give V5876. 5867.0 AA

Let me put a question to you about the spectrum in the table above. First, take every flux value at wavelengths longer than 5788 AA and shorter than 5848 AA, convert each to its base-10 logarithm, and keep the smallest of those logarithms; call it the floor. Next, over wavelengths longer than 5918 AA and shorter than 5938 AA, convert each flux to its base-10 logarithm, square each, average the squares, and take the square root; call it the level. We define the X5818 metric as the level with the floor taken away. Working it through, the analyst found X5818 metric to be 0.056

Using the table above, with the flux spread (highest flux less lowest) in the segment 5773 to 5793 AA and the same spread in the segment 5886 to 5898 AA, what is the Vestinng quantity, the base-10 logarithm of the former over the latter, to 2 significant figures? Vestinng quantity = -0.43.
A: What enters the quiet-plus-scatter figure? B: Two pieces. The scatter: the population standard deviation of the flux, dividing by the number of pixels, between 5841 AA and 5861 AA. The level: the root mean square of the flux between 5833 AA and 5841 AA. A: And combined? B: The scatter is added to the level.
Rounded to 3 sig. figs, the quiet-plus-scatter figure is 17.9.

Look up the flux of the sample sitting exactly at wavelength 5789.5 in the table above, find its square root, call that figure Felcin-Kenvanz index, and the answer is 4.10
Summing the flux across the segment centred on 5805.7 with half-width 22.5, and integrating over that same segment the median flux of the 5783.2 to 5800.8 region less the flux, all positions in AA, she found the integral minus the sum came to -277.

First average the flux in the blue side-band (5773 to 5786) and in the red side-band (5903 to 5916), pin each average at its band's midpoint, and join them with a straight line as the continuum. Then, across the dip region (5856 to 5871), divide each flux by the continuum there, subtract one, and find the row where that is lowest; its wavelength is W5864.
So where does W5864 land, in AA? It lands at 5867.0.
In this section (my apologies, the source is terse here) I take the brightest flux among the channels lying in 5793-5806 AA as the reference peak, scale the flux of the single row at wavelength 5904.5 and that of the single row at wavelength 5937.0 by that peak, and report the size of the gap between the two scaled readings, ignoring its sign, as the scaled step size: 0.05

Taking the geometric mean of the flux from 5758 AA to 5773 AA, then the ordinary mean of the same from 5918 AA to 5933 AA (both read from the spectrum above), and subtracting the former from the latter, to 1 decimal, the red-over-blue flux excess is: 0.0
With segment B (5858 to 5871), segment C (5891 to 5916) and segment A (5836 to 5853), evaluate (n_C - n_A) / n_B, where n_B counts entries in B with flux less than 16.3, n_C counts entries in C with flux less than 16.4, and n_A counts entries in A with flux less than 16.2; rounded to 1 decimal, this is 3.0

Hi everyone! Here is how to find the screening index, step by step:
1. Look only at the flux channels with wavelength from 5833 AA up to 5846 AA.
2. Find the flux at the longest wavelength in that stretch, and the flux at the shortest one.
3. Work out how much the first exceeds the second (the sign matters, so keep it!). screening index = 2.8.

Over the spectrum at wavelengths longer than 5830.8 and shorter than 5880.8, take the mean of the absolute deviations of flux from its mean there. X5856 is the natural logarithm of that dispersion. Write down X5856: -0.25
